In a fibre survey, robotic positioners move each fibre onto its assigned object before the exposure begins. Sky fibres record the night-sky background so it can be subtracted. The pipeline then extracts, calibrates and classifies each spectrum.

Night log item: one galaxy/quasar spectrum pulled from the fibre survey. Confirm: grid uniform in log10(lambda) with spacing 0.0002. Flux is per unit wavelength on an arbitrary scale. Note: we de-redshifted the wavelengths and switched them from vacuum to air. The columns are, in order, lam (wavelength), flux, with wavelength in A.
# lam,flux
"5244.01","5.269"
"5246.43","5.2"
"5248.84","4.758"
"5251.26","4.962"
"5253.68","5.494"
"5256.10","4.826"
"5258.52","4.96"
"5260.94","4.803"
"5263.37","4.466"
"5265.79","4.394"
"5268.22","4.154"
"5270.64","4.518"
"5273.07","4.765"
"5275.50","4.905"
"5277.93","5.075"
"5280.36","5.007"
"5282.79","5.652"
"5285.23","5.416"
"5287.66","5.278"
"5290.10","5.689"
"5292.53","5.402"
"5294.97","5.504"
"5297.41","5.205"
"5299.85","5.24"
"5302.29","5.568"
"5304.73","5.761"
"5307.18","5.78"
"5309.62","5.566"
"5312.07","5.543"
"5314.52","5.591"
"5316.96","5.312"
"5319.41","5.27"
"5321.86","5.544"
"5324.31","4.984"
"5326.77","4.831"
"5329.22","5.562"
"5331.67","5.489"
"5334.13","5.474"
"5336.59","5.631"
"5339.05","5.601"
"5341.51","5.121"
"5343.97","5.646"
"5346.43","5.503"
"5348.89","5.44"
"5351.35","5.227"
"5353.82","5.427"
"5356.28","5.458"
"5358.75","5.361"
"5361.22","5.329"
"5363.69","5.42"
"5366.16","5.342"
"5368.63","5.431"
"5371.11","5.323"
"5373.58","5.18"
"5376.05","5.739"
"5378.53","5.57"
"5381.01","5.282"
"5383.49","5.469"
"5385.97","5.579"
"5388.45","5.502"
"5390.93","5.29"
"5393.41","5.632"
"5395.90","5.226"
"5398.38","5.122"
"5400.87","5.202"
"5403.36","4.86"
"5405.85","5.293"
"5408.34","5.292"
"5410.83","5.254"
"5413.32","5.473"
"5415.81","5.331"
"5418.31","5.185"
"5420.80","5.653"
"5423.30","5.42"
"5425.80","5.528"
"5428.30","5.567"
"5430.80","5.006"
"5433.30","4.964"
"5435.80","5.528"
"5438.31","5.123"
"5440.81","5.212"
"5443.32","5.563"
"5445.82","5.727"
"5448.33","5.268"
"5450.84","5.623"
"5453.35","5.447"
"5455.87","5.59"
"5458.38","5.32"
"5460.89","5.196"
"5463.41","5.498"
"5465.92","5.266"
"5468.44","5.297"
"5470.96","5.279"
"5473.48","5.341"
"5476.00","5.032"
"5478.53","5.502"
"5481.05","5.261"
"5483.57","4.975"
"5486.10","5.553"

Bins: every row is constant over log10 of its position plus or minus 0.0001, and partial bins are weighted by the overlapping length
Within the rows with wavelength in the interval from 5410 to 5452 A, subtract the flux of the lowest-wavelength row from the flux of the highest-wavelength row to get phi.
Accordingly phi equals 0.4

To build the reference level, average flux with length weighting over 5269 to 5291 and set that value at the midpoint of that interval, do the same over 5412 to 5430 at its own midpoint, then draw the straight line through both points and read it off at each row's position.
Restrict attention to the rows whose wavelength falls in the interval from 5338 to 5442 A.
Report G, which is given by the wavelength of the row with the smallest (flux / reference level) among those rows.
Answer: 5403.36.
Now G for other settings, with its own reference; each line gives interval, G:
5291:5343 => 5326.77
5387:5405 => 5403.36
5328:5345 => 5341.51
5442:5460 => 5448.33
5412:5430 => 5418.31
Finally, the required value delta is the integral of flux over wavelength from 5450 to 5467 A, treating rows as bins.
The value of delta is 92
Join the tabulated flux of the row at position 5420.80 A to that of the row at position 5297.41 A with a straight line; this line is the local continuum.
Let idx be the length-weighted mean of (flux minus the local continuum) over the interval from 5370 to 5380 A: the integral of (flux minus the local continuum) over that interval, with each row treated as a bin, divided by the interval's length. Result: -0.04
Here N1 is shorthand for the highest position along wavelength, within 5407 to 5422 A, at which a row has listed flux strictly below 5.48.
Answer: 5418.31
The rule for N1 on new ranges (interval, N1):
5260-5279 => 5277.93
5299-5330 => 5326.77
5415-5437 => 5433.30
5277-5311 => 5299.85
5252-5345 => 5341.51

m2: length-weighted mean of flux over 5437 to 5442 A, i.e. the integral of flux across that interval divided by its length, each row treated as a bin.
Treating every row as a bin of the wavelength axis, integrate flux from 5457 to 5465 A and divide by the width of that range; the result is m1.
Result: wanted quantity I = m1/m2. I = 1.03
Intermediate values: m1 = 5.35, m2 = 5.17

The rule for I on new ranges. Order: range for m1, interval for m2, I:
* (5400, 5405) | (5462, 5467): 0.94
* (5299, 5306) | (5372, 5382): 1.02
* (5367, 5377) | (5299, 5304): 0.99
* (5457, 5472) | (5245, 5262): 1.06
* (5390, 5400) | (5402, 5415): 1.01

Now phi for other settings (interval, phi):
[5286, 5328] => -0.4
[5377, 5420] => -0.4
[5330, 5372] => -0.2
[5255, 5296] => 0.7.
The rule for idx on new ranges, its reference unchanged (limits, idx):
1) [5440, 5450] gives -0.28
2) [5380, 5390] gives -0.07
